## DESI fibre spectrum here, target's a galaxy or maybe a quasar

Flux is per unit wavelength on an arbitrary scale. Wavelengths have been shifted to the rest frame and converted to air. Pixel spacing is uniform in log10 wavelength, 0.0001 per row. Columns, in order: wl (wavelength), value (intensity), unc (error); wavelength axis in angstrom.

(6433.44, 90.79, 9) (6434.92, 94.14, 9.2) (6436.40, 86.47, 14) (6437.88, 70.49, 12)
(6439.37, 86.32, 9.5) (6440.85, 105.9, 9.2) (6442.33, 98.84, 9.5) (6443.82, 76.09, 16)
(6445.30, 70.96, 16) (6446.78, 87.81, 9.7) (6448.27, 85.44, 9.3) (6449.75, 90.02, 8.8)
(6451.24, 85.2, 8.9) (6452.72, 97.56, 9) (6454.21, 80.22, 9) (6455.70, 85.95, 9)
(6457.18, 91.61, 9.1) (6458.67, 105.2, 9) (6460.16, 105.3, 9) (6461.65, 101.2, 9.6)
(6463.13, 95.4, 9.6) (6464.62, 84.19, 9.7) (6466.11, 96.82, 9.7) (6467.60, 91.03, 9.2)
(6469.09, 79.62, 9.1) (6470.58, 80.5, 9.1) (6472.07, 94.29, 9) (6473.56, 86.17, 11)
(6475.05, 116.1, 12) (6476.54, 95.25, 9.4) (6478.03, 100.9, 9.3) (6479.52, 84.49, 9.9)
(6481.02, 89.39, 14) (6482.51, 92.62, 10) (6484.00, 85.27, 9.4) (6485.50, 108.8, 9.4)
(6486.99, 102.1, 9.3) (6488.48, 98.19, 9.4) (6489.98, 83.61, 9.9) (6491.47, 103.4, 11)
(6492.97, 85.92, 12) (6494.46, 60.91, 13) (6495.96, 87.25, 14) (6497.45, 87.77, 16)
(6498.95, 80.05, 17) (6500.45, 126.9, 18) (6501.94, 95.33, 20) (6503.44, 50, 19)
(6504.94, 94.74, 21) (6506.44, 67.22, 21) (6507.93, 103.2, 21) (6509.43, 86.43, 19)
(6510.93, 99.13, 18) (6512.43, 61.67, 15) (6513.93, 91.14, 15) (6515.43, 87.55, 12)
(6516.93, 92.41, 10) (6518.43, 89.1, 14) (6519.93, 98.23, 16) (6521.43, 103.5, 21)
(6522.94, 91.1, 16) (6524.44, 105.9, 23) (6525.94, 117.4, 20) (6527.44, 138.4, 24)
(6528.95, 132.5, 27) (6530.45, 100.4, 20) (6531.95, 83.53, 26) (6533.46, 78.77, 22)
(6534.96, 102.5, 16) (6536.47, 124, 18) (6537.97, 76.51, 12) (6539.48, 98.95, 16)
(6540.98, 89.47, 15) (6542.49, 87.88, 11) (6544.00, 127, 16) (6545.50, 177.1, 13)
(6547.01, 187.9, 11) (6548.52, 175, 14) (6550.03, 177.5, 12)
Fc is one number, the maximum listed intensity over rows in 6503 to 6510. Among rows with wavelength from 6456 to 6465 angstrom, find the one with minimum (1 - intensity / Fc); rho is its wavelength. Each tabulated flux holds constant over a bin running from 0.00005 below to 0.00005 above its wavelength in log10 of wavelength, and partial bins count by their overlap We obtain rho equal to 6460.16 angstrom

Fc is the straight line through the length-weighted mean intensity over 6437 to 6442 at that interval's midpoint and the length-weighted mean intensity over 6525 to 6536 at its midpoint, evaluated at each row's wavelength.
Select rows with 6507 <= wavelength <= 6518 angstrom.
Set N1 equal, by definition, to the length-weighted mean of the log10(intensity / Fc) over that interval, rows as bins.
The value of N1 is -0.076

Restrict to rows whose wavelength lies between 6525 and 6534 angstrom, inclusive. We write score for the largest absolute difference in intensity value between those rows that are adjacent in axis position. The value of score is 32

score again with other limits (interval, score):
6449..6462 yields 17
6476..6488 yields 24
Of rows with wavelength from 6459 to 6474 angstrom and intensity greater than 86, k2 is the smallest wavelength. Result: 6460.16 angstrom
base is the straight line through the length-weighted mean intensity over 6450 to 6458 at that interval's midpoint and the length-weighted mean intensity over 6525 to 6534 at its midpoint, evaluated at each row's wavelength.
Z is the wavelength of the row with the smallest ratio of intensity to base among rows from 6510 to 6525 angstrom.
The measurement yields 6512.43 angstrom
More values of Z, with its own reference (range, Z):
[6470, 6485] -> 6470.58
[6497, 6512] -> 6503.44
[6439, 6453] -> 6445.30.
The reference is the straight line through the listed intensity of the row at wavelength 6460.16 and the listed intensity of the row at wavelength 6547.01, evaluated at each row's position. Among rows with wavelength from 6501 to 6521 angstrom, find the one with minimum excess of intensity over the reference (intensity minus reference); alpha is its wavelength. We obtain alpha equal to 6503.44 angstrom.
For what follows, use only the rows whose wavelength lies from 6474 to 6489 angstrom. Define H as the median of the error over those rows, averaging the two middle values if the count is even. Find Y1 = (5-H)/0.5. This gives -9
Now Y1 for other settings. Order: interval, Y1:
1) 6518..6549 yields -22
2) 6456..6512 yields -10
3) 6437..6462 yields -8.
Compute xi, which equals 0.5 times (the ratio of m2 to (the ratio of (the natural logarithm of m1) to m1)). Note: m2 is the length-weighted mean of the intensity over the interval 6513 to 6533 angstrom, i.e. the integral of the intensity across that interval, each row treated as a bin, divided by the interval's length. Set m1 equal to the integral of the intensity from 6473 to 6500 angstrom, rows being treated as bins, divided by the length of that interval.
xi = 1034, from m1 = 92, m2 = 102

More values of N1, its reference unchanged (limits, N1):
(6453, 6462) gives 0.009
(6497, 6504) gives -0.076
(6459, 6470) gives -0.003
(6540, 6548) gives 0.060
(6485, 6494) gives -0.020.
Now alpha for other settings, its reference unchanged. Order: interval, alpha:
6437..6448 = 6445.30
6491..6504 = 6503.44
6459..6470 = 6469.09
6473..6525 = 6503.44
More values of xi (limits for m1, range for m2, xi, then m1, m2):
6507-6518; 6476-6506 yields 892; 88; 90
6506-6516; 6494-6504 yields 822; 86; 85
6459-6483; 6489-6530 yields 963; 94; 93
